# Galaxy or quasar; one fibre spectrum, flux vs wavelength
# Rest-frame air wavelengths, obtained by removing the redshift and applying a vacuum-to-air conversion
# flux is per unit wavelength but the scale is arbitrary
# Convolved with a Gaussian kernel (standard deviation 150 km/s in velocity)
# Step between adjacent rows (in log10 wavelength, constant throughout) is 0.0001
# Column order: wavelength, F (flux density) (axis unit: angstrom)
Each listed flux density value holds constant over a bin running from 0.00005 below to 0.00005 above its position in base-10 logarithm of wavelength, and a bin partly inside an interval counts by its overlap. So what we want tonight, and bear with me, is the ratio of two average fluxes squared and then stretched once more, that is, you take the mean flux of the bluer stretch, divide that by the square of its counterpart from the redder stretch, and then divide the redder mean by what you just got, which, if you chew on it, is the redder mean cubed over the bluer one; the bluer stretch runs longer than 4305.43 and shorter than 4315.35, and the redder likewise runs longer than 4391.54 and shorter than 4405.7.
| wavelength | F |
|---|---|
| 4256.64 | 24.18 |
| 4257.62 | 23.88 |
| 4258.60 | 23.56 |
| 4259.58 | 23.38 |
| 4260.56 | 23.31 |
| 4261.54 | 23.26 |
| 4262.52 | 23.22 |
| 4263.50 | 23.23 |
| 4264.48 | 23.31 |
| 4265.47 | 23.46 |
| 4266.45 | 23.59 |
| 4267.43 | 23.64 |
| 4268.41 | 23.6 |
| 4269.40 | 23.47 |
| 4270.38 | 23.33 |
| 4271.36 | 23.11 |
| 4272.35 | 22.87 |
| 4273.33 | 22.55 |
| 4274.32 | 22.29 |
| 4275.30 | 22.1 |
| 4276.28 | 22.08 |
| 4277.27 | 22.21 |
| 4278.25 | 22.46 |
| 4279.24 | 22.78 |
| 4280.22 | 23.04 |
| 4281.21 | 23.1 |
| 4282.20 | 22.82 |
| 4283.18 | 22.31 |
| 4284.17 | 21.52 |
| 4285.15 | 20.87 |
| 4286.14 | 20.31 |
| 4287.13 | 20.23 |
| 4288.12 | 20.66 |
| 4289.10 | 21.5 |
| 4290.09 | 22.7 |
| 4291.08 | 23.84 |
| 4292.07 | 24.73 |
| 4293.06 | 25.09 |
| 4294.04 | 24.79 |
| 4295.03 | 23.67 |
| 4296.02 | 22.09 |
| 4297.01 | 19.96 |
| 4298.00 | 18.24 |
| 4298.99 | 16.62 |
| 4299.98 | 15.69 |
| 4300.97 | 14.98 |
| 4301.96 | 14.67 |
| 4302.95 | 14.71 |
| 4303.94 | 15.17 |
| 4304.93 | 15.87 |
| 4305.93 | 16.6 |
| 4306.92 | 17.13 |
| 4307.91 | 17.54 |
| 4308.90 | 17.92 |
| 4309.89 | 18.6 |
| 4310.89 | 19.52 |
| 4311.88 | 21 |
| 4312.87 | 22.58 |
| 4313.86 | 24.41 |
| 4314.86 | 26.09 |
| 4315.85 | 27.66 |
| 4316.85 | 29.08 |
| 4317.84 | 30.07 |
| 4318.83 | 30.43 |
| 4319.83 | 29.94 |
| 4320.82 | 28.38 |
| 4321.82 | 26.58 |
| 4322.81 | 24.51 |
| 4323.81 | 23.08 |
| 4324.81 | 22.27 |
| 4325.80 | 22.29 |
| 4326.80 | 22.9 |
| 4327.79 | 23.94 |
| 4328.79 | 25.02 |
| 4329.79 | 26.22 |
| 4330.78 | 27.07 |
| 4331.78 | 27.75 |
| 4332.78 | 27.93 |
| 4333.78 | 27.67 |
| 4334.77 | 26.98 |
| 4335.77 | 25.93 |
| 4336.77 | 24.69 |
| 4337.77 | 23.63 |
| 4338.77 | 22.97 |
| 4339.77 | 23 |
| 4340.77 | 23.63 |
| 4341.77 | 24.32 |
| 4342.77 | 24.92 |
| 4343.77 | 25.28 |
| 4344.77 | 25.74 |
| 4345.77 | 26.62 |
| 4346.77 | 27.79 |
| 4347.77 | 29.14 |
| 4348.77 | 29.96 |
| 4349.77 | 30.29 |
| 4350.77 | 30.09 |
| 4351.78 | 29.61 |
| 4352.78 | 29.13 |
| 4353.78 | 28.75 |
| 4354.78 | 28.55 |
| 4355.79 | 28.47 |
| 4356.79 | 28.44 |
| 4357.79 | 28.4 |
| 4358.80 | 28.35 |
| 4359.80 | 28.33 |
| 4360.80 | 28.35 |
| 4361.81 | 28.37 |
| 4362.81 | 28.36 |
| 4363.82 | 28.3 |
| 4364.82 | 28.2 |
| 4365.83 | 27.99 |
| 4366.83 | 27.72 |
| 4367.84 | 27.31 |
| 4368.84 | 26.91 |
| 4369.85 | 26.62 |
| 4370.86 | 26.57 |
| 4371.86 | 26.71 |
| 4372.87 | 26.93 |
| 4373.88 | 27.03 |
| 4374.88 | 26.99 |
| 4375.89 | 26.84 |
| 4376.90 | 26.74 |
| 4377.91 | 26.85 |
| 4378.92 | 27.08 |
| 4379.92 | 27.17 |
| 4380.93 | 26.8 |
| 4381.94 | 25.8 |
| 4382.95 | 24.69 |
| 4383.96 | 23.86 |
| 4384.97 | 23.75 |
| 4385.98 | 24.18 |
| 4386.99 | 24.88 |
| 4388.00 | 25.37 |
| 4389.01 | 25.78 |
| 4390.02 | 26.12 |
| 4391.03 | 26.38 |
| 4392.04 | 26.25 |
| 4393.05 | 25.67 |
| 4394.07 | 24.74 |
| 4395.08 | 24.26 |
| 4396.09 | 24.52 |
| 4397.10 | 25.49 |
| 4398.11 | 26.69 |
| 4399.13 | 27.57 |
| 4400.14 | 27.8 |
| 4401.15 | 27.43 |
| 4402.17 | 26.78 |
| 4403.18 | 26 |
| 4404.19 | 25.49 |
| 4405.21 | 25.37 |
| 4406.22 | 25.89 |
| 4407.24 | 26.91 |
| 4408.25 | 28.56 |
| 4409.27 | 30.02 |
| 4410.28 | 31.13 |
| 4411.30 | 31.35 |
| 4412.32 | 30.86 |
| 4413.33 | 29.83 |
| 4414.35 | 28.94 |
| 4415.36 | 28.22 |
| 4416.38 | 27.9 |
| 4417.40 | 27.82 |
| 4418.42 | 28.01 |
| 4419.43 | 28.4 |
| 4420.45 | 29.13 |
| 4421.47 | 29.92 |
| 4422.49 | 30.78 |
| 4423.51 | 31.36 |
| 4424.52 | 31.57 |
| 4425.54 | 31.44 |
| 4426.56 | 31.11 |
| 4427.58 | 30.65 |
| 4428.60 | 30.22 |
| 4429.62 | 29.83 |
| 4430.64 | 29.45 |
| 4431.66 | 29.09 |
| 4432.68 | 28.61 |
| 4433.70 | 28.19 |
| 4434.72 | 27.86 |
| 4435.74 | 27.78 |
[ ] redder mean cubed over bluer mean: 873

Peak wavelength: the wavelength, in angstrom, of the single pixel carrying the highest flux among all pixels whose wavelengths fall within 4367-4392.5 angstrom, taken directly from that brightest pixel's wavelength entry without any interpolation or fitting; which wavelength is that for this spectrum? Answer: 4367.84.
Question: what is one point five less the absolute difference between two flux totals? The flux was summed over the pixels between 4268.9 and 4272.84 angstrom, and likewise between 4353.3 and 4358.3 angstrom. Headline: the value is -48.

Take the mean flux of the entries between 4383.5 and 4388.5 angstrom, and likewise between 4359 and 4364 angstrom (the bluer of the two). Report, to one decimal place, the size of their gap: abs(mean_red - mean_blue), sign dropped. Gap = 3.9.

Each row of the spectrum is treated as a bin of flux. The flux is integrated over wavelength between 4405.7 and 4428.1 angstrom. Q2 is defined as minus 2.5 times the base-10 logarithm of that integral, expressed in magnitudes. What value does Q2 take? -7.05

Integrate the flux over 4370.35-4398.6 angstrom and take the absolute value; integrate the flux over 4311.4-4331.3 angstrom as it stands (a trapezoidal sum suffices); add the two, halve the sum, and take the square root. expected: 25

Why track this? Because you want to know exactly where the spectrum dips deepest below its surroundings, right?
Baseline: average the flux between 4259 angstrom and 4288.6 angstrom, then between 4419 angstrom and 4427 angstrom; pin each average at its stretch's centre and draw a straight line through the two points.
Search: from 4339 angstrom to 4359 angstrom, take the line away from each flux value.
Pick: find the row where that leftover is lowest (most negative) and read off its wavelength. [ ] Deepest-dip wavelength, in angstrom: 4339.77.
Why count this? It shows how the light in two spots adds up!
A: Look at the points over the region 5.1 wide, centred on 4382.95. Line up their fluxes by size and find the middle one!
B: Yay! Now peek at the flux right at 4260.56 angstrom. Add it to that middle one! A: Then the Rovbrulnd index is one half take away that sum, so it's -47.5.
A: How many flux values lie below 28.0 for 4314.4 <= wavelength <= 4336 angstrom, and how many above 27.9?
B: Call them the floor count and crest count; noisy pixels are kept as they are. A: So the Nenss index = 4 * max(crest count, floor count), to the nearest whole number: 68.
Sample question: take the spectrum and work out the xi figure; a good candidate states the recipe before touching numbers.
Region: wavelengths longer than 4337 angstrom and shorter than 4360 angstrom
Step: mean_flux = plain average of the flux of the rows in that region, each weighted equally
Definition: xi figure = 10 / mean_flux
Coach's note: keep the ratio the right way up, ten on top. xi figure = 0.368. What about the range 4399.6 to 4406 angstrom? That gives 0.378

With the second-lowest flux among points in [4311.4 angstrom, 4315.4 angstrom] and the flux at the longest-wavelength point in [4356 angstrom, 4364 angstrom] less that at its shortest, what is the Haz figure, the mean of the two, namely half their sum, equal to 11.2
